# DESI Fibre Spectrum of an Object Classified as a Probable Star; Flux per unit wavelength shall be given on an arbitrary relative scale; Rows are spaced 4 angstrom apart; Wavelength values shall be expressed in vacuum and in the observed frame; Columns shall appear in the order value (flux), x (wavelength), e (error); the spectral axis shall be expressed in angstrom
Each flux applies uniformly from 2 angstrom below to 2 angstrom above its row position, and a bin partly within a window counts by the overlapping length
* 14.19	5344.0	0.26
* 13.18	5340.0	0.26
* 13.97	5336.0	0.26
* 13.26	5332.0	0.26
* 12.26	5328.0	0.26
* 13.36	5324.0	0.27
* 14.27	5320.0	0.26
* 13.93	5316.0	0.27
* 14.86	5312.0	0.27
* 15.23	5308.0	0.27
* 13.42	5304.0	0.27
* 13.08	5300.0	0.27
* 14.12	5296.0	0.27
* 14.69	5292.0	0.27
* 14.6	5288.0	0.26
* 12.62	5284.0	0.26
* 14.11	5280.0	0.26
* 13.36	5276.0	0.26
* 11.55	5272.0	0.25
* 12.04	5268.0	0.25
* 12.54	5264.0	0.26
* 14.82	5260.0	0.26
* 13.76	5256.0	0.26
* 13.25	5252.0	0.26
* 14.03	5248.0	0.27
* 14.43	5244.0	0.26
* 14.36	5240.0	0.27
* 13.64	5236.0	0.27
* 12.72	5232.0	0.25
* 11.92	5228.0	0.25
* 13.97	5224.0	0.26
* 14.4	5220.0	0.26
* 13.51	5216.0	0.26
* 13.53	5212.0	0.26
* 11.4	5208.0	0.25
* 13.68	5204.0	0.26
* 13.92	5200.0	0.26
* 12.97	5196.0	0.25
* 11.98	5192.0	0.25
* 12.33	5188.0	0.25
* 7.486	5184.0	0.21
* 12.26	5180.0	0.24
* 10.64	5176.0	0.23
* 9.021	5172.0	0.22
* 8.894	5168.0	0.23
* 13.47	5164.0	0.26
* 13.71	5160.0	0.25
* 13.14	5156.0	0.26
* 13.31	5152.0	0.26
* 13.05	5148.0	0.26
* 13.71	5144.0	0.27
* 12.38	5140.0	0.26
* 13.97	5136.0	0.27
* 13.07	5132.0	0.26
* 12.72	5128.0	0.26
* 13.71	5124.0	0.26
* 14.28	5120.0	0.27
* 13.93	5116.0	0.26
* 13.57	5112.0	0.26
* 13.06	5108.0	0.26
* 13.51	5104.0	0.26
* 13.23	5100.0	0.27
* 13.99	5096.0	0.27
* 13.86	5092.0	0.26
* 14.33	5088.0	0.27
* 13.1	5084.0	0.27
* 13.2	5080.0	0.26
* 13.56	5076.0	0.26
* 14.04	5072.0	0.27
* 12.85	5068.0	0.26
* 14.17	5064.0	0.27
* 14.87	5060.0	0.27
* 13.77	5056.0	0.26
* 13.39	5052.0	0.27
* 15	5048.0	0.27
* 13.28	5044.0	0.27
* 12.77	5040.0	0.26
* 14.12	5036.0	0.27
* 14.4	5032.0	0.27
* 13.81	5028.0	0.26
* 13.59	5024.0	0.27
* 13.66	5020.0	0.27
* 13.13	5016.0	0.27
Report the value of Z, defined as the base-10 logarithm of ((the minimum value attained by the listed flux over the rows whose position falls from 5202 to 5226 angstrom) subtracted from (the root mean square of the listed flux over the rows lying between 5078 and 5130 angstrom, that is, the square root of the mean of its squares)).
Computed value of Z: 0.3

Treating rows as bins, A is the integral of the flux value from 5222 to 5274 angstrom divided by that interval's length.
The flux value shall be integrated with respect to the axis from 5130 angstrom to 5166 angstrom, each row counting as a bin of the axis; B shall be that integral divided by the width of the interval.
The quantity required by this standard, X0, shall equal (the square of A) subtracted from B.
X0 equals -164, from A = 13.3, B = 13.31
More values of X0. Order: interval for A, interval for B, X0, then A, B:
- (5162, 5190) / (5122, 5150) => -99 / 10.6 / 13.23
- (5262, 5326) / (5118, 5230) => -173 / 13.6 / 12.59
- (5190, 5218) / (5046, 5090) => -155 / 13.0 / 13.84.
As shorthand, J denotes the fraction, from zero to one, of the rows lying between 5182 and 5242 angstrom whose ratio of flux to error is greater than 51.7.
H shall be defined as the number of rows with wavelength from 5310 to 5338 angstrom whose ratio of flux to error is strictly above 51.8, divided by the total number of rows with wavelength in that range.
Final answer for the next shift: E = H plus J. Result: 0.96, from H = 0.43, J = 0.53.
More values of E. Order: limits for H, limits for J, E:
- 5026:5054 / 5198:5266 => 1.22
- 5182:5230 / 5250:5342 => 1.02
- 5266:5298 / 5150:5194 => 0.68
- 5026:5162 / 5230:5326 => 1.03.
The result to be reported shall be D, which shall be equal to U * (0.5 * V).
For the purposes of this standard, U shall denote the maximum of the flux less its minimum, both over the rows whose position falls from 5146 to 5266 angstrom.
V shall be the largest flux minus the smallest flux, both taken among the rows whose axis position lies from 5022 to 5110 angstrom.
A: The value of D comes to 8.2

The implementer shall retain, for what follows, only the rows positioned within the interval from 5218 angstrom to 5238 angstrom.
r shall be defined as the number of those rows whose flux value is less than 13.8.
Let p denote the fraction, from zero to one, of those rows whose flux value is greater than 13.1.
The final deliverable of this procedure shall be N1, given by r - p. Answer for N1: 2.4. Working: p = 0.60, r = 3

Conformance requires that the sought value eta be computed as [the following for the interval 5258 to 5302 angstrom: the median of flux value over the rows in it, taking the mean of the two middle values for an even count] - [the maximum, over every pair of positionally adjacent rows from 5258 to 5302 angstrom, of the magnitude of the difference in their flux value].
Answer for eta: 11.1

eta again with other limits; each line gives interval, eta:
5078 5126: 12.4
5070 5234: 8.5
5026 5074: 12.2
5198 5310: 11.4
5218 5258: 11.8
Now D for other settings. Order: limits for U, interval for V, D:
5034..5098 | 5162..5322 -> 8.6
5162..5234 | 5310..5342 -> 9.0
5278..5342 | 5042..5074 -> 3.2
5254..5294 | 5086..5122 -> 2.1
